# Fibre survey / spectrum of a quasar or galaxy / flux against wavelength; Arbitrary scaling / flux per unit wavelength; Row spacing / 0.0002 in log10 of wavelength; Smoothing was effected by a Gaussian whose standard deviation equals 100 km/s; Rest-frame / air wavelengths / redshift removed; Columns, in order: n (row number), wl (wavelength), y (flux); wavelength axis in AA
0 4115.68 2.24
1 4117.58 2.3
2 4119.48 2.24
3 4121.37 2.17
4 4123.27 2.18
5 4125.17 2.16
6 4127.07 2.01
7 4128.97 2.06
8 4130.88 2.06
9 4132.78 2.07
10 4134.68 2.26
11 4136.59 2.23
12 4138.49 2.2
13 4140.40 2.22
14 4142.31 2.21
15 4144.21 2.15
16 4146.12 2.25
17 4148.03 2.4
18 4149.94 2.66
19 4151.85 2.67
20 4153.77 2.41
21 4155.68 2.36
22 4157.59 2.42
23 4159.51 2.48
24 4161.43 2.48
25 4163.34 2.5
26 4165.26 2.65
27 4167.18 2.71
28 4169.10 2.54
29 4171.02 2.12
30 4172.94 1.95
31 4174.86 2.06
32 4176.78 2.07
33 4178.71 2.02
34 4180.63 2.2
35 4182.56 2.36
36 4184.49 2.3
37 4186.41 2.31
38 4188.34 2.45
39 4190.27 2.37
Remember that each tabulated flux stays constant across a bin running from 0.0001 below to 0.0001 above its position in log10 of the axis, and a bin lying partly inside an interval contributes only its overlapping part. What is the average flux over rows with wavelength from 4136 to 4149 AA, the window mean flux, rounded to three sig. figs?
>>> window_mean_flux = 2.24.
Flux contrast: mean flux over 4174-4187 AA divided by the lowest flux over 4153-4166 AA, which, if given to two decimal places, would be 0.93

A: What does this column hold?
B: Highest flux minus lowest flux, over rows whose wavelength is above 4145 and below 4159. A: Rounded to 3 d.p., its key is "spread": 0.420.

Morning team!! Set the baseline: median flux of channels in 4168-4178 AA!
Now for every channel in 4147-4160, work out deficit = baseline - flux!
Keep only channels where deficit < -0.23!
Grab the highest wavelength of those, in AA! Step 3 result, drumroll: 4159.51 AA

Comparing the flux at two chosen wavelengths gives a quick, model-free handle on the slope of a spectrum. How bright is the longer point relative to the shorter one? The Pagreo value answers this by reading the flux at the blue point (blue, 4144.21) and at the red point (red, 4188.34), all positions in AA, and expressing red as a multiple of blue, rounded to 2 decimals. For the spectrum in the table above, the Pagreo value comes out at 1.14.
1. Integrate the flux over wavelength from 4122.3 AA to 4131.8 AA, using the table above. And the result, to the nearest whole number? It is 20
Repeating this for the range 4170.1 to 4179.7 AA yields 20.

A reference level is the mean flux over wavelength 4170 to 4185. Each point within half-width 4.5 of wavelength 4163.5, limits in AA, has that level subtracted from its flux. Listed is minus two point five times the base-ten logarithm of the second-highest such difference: 0.7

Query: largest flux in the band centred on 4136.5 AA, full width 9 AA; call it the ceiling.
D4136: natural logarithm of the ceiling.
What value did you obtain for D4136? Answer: 0.82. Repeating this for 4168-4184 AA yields 0.93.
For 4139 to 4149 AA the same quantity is 0.88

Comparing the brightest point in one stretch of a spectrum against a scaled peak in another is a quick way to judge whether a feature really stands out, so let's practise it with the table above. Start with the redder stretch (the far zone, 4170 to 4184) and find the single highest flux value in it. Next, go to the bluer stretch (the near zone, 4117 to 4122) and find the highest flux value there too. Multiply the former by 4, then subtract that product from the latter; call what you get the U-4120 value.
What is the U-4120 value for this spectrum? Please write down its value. -7.14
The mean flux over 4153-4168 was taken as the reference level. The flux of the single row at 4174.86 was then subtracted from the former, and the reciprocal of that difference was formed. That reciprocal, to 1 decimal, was 2.3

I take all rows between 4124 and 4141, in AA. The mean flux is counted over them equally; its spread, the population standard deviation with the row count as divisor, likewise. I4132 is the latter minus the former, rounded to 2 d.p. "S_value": -2.05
